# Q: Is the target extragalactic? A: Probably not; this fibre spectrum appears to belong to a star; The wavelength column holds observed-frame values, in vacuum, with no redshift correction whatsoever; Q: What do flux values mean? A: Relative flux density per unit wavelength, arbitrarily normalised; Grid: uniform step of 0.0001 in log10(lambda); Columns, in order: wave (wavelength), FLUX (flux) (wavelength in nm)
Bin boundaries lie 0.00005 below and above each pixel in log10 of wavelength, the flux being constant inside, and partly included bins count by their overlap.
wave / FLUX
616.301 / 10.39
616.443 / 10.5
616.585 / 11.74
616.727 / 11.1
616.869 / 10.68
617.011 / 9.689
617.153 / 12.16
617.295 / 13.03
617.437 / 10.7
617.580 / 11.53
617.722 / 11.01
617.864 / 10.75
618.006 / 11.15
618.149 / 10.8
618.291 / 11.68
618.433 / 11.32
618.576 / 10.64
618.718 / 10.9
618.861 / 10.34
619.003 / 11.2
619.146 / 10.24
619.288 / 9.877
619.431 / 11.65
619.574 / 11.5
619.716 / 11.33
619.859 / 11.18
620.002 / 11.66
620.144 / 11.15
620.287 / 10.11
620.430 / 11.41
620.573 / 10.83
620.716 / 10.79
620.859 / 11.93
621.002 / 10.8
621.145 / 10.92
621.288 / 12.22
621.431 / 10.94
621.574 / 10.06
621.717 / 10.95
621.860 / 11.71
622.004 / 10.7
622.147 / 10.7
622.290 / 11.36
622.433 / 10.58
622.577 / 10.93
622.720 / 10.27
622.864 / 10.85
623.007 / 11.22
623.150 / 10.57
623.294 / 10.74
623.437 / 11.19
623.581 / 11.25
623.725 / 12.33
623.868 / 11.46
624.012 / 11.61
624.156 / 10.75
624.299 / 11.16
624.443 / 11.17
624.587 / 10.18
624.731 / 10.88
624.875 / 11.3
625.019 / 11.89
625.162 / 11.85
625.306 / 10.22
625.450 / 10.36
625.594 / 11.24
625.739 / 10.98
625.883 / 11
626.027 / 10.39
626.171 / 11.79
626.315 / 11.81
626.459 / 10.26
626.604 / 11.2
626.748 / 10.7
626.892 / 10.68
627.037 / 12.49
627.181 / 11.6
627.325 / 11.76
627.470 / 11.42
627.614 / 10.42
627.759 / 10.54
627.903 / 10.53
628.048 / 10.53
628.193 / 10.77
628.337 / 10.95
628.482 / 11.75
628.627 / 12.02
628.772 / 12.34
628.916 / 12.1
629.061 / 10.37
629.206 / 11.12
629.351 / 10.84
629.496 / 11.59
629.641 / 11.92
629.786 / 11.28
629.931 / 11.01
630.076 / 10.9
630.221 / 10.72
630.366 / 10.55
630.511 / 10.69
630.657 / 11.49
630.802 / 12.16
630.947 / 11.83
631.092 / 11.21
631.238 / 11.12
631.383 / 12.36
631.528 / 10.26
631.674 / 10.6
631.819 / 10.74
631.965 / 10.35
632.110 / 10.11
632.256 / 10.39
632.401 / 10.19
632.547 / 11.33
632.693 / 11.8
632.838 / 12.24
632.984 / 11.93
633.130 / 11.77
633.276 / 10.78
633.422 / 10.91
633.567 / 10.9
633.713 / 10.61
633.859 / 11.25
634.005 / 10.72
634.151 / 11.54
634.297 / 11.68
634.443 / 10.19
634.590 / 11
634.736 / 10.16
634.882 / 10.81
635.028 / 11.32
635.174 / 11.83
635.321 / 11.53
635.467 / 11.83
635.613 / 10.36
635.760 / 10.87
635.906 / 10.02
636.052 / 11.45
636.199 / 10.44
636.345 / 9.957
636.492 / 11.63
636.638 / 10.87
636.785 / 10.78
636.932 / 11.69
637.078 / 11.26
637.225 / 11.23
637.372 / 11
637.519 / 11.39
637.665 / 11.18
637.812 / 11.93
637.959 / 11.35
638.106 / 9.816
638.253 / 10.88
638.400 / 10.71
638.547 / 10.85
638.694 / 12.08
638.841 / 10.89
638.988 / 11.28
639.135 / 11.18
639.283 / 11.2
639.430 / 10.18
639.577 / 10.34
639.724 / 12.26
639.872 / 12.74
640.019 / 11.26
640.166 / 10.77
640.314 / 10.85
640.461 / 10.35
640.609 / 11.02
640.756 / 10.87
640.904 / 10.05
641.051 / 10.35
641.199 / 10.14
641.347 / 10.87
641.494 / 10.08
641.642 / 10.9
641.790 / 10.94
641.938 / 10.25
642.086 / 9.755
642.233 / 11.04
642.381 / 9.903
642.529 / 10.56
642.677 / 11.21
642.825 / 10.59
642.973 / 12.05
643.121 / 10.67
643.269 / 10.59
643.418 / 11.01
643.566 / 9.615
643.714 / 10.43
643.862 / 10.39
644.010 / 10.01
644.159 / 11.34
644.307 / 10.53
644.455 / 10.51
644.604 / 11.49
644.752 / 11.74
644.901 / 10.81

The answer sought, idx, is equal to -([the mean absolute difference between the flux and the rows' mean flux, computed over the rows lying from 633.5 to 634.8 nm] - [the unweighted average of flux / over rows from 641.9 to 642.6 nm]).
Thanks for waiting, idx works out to 9.9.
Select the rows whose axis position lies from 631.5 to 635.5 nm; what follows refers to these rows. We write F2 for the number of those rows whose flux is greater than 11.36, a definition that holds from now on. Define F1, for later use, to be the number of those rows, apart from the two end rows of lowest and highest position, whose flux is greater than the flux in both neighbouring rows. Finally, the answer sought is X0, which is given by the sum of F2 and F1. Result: 17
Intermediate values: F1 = 8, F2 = 9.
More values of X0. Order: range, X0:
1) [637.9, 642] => 13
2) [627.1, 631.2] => 18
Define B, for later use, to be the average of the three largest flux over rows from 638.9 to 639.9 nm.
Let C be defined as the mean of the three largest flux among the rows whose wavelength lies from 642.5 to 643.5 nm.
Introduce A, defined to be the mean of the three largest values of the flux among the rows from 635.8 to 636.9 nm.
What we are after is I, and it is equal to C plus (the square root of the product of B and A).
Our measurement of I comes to 23.1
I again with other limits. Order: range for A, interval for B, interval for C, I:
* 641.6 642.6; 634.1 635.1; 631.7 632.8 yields 22.5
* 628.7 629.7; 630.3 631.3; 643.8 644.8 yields 23.5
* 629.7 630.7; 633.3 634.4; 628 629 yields 23.5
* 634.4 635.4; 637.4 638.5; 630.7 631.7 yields 23.7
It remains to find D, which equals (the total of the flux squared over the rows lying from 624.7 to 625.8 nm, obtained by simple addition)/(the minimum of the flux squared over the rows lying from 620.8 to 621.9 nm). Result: 9.7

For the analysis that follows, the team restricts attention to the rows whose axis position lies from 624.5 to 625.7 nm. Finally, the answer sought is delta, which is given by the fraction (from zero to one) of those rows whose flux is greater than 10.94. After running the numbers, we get 0.50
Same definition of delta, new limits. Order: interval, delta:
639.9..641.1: 0.25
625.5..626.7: 0.75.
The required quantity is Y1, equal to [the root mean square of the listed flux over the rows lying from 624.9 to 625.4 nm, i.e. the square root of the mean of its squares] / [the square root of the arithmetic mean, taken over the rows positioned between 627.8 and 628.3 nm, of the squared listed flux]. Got 1.069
